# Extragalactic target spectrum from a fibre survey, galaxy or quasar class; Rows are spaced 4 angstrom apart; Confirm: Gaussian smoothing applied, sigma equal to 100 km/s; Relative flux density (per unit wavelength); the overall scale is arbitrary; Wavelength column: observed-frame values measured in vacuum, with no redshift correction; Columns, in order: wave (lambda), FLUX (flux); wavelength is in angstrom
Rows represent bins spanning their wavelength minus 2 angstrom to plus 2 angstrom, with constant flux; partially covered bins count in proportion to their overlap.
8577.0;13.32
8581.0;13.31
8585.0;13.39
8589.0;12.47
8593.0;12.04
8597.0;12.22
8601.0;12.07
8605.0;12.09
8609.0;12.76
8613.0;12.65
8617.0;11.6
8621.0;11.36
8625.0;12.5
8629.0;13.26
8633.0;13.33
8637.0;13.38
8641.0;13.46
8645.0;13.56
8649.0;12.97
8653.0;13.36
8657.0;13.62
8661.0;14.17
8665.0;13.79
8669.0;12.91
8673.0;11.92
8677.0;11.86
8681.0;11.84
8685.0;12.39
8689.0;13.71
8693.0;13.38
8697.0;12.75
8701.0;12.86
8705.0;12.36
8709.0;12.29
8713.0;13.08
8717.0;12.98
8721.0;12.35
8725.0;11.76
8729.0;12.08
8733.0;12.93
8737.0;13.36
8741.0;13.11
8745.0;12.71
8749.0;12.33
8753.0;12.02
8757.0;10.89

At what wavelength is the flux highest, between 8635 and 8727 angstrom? 8661.0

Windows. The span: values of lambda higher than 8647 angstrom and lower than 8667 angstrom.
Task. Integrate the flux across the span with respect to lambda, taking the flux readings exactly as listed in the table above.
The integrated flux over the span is 272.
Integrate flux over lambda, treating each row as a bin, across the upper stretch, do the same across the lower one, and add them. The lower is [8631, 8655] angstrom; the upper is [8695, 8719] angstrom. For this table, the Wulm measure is 626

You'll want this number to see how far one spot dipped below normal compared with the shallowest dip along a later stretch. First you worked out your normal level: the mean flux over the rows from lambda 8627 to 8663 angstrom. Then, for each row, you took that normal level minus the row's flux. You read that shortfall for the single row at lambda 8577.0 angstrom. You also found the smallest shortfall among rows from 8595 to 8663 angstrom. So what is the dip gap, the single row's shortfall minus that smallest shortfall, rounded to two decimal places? 0.85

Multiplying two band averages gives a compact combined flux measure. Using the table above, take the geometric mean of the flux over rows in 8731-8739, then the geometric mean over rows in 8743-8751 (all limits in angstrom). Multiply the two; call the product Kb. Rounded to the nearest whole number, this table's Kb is 165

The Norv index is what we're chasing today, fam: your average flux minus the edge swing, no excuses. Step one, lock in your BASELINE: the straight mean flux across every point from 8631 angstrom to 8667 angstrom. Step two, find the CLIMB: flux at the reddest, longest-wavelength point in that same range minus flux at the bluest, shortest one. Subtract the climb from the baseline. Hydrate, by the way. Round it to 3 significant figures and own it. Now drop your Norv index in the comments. 13.1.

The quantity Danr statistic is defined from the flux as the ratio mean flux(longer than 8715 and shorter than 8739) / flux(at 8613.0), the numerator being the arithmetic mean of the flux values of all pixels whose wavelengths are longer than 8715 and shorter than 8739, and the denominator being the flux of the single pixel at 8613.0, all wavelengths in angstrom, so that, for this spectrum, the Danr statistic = 0.994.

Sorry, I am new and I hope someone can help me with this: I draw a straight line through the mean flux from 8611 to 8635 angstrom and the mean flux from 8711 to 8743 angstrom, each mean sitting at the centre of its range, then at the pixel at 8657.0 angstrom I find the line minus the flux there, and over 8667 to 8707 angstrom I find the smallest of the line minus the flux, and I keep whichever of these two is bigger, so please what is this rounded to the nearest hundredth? -1.09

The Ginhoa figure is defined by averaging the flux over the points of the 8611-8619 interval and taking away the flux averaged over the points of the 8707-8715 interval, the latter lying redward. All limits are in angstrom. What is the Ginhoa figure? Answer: -0.56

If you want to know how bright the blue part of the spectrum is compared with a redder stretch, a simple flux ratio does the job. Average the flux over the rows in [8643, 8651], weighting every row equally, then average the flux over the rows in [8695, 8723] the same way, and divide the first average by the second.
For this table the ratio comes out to 1.05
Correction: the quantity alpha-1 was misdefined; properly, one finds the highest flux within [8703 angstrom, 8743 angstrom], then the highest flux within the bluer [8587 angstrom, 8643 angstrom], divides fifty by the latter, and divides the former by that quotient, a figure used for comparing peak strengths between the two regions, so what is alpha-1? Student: 3.60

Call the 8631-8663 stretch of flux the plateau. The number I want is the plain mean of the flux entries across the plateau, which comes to 13.5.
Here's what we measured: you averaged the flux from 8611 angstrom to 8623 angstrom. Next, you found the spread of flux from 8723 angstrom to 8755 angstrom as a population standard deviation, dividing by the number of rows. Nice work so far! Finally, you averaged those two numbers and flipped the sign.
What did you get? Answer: -6.2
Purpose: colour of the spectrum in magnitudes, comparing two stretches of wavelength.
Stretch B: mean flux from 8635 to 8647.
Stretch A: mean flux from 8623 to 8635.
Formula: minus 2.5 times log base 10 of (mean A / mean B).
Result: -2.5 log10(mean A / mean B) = 0.04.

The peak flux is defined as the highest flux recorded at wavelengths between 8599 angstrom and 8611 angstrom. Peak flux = 12.76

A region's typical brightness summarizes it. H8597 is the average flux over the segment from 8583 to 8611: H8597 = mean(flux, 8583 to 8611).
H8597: 12.4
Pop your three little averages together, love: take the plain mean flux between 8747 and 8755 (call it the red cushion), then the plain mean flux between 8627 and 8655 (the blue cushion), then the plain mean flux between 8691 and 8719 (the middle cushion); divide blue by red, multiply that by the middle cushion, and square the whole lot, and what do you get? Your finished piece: 197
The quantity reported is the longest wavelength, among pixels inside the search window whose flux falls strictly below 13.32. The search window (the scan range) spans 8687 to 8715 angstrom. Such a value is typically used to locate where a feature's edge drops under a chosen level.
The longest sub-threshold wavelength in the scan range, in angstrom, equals 8713.0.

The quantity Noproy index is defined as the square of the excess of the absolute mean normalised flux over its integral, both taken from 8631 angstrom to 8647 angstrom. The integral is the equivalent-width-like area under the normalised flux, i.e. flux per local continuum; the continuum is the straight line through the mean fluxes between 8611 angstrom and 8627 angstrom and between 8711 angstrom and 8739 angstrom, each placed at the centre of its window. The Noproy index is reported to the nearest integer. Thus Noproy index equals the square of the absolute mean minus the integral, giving 275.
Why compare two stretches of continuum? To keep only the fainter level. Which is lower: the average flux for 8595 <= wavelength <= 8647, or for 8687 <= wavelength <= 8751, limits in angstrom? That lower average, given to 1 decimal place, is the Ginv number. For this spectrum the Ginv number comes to 12.6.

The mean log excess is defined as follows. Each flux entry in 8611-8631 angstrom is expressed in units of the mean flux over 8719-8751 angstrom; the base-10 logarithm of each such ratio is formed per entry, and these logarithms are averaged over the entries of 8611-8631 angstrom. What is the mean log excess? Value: -0.011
